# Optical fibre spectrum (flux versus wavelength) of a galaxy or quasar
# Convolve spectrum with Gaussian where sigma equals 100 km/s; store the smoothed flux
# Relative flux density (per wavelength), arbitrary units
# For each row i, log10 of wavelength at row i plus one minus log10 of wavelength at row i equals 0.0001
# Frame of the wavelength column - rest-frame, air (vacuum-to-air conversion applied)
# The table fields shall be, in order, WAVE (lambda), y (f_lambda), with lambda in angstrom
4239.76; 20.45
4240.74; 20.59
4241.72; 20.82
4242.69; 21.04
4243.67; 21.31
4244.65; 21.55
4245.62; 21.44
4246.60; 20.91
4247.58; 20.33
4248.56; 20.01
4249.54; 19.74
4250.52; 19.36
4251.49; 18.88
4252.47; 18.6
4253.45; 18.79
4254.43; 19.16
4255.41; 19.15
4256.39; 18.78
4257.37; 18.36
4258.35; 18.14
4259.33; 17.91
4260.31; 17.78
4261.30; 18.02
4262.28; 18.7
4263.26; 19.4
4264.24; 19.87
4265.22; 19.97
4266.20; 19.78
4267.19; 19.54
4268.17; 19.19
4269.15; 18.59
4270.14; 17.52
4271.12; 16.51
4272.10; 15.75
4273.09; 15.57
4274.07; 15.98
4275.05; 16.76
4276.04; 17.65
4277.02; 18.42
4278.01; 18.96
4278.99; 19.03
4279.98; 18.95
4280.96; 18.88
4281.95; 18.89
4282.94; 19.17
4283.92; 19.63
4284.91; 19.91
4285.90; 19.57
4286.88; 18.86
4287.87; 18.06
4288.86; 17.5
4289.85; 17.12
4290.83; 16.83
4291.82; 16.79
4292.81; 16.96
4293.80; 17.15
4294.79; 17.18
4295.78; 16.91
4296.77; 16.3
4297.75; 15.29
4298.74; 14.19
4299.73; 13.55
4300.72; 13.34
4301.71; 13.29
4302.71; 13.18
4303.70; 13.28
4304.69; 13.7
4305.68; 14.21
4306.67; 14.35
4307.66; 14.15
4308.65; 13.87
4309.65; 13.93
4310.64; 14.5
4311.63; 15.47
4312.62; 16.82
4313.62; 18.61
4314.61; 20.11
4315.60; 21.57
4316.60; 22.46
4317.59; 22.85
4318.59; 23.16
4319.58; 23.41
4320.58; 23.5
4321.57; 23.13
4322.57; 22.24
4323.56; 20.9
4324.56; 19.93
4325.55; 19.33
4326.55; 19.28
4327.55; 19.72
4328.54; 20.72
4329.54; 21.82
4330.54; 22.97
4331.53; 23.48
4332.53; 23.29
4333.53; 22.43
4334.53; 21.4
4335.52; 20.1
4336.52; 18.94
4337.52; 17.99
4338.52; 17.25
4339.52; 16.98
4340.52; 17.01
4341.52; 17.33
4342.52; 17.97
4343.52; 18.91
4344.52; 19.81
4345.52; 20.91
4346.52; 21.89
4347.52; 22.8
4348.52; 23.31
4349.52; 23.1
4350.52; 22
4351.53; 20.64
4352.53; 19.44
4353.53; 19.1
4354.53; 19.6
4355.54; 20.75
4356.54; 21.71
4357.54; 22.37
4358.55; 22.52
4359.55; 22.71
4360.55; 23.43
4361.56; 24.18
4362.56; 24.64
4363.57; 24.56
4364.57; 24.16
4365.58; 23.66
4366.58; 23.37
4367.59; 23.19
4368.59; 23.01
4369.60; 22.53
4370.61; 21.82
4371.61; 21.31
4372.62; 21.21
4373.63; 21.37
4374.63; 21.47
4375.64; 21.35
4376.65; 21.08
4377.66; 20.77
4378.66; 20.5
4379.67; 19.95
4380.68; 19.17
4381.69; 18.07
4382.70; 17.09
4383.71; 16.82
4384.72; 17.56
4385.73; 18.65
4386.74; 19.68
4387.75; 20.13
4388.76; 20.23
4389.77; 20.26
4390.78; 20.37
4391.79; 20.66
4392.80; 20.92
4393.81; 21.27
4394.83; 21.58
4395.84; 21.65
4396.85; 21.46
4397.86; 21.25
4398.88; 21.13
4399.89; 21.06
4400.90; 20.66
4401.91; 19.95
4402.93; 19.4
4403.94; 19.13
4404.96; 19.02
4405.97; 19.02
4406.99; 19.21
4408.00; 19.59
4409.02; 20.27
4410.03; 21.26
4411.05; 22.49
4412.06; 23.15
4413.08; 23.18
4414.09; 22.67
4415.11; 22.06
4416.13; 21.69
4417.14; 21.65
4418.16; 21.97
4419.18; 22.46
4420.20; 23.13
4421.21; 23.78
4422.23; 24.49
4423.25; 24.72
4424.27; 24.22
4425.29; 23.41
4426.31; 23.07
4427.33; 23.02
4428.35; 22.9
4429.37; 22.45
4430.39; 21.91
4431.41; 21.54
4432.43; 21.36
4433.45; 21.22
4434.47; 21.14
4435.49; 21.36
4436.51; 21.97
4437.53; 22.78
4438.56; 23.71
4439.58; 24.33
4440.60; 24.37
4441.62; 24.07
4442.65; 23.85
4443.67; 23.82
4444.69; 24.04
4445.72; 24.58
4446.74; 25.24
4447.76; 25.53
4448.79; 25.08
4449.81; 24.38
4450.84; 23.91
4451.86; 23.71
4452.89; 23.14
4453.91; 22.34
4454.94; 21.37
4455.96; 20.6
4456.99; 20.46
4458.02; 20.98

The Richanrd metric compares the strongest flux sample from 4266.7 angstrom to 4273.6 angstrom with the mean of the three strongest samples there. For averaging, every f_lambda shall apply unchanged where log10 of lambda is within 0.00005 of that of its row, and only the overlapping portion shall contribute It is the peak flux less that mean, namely 0.43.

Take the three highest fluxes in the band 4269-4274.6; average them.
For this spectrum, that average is 17.5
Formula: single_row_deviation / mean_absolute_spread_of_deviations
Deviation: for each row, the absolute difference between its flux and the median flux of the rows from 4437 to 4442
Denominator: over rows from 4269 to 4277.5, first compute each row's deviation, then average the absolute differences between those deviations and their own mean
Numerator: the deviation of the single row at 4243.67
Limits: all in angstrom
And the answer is 3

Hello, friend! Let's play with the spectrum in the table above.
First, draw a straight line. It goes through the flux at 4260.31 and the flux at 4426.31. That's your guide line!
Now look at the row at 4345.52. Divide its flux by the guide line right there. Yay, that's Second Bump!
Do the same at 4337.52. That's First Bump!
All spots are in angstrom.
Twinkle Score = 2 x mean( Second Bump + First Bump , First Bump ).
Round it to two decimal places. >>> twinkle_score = 2.80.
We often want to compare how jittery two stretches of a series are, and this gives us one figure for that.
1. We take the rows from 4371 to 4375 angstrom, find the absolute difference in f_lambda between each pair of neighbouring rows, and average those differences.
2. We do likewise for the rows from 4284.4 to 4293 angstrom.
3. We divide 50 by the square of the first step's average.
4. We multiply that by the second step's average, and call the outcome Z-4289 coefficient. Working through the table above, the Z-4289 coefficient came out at 1428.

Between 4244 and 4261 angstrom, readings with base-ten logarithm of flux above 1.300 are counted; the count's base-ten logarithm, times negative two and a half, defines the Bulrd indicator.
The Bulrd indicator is -1.7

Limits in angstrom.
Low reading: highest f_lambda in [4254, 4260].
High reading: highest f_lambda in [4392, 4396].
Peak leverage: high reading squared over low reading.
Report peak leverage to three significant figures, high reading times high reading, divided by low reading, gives 24.5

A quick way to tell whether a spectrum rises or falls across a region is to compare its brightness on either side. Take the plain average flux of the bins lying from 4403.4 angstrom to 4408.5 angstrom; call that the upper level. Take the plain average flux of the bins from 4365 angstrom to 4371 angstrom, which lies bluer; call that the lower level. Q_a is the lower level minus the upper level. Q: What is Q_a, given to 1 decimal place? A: 3.7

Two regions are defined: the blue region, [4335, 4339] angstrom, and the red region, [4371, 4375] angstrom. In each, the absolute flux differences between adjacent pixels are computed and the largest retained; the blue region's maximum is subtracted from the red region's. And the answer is -1.0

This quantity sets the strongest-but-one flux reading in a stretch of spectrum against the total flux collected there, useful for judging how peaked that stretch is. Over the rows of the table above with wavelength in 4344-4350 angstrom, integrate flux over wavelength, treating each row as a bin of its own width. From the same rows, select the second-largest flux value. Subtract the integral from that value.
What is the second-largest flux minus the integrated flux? -109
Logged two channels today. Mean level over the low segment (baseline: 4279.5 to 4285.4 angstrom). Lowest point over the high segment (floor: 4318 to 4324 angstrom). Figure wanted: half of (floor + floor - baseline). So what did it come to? 11.3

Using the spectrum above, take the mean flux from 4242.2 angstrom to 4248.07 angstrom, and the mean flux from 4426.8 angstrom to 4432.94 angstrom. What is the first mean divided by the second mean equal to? 0.95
